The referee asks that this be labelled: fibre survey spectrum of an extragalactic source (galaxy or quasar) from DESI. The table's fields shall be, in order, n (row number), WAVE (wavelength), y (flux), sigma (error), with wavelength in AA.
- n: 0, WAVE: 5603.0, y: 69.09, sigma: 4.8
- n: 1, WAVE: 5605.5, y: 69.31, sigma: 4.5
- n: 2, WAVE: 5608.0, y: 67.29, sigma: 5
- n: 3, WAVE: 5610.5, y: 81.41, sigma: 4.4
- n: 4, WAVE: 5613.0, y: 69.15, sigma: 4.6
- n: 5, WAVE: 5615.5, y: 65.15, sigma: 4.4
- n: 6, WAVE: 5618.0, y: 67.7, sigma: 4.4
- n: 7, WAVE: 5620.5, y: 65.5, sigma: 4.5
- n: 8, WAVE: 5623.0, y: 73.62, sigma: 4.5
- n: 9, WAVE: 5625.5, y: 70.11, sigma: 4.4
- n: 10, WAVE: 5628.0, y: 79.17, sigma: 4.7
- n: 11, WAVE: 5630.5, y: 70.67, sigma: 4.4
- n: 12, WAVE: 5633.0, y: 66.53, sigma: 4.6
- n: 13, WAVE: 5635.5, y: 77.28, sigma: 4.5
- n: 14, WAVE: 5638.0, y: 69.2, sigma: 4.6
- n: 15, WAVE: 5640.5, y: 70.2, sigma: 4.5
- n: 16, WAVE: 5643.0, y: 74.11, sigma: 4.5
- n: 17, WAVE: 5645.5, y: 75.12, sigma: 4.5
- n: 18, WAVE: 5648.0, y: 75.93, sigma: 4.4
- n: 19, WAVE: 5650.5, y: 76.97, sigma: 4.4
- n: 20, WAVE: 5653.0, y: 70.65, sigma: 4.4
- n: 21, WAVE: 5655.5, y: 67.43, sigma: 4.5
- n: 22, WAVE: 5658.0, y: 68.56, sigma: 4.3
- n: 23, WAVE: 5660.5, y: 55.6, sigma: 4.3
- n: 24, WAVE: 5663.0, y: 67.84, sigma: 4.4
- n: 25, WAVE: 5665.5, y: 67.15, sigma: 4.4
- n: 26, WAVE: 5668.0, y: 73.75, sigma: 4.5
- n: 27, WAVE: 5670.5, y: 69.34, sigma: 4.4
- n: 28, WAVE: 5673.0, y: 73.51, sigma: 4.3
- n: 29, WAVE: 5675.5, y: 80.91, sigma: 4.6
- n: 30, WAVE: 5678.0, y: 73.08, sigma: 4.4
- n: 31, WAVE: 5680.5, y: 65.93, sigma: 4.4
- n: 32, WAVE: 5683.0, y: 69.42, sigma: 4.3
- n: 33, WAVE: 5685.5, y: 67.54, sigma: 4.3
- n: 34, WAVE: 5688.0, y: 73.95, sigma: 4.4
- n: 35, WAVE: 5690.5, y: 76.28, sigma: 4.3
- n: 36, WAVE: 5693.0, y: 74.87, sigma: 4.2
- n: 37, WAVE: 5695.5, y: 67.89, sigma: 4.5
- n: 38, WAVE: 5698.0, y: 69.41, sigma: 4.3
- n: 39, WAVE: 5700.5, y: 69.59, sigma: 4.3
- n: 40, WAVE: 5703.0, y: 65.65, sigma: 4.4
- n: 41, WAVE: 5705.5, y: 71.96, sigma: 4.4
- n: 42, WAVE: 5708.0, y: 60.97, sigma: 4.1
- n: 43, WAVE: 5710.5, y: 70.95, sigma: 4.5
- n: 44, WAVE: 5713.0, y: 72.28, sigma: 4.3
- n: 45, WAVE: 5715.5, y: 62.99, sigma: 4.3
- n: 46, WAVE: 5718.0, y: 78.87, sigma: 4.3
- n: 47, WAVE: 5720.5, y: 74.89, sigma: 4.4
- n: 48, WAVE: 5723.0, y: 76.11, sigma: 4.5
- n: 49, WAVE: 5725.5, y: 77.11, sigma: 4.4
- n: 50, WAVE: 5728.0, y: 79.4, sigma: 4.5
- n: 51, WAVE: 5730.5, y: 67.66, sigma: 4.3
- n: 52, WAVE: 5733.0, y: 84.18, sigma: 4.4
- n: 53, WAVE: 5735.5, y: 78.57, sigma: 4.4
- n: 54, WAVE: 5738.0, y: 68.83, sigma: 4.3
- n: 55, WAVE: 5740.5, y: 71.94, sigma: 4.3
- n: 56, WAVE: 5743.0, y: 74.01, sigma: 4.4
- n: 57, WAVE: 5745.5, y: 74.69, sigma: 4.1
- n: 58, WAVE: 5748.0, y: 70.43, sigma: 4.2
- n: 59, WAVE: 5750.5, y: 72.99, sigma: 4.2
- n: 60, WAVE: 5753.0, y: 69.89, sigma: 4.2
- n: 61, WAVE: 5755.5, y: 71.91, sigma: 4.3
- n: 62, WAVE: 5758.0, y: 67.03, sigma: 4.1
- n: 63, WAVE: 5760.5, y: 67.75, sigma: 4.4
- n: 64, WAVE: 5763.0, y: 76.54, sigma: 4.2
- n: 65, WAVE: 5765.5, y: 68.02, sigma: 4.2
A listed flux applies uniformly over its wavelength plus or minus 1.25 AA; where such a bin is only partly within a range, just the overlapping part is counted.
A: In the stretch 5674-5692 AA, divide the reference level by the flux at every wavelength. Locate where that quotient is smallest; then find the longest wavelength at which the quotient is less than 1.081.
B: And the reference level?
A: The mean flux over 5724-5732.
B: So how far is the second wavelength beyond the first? 15.0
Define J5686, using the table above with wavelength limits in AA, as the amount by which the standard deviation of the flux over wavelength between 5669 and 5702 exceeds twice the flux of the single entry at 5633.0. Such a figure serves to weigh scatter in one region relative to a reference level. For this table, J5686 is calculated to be -129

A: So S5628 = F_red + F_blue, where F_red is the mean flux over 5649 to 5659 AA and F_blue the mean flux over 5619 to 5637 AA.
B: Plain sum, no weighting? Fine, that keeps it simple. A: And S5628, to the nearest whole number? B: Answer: 143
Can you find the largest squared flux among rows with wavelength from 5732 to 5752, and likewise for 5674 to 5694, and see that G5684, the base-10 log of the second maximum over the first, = -0.03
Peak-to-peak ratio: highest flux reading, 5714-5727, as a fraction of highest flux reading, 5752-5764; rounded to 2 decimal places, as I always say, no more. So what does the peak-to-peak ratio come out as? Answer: 1.03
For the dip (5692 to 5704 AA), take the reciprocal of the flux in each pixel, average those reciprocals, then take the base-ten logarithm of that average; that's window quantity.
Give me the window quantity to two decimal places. -1.84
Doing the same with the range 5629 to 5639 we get -1.85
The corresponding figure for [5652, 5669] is -1.82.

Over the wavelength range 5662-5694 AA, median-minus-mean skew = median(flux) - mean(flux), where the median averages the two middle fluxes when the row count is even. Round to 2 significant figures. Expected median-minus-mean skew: 1.3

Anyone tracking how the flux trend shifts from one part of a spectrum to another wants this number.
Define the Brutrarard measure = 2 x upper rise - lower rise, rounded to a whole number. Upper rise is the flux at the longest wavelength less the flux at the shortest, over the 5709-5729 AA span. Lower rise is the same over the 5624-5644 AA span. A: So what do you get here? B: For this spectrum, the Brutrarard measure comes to 13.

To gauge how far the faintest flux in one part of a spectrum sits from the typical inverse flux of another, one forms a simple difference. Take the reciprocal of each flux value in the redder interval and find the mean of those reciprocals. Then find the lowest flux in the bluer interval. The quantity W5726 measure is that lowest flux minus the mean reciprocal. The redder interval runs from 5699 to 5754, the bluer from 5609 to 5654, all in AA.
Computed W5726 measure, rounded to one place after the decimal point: 65.1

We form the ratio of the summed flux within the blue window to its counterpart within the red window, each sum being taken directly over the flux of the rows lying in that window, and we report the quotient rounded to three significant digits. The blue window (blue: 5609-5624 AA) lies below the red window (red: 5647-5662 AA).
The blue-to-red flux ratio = 1.02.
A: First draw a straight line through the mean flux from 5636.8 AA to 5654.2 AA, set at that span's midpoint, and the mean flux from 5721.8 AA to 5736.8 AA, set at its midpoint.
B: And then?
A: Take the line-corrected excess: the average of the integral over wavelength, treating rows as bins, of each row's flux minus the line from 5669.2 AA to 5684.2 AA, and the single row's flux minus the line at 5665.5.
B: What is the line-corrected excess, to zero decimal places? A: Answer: -23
